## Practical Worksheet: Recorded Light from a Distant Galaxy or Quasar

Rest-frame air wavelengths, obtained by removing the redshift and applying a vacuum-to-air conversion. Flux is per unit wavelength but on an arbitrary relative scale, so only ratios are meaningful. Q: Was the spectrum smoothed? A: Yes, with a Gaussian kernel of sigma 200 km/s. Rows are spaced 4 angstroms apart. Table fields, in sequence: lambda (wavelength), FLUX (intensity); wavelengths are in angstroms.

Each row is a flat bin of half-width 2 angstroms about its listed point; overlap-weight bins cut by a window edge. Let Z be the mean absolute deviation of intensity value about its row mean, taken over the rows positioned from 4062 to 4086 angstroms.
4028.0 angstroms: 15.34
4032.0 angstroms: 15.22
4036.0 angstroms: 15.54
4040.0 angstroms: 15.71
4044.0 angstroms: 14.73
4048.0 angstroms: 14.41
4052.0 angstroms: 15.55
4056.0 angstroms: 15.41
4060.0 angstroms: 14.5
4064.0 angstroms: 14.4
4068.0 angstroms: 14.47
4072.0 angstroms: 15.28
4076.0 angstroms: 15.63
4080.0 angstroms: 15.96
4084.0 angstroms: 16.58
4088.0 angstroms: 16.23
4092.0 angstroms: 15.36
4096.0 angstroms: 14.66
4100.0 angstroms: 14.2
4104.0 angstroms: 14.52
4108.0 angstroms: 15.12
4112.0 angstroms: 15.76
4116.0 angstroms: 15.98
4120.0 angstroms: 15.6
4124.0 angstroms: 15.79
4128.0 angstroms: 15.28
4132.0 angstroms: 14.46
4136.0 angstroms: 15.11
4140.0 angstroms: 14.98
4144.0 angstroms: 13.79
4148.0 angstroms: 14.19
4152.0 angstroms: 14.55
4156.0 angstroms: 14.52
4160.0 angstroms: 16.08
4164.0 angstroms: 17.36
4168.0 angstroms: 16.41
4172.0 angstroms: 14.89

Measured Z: 0.67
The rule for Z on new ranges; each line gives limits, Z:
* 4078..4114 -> 0.67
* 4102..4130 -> 0.40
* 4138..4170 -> 1.04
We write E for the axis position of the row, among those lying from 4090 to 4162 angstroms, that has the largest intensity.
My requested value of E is 4160.0 angstroms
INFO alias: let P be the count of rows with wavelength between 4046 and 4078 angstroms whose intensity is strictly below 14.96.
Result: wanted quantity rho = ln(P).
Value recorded 1.39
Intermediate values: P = 4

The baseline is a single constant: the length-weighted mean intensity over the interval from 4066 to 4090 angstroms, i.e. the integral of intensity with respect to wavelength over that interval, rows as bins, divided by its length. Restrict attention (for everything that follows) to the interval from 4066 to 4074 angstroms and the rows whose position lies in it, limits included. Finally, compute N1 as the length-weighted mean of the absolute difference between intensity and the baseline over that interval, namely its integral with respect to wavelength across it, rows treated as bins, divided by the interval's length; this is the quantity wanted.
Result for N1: 0.82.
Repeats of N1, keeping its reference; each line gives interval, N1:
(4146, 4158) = 1.27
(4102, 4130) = 0.39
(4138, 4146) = 1.31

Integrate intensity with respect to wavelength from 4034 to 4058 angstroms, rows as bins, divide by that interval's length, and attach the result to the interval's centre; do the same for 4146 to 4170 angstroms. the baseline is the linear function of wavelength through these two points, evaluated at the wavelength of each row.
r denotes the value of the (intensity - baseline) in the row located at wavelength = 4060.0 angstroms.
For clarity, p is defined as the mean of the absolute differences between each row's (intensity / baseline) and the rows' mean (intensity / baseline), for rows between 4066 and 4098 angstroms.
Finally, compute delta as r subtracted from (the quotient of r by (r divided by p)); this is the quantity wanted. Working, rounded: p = 0.038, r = -0.8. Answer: 0.8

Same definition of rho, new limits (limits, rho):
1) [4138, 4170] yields 1.39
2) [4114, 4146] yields 0.69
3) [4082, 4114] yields 1.10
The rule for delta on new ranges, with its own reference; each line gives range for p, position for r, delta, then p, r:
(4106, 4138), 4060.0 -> 0.8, 0.026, -0.8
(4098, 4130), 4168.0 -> -0.8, 0.032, 0.9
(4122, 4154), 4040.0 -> -0.5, 0.035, 0.5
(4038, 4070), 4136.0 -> 0.4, 0.033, -0.4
